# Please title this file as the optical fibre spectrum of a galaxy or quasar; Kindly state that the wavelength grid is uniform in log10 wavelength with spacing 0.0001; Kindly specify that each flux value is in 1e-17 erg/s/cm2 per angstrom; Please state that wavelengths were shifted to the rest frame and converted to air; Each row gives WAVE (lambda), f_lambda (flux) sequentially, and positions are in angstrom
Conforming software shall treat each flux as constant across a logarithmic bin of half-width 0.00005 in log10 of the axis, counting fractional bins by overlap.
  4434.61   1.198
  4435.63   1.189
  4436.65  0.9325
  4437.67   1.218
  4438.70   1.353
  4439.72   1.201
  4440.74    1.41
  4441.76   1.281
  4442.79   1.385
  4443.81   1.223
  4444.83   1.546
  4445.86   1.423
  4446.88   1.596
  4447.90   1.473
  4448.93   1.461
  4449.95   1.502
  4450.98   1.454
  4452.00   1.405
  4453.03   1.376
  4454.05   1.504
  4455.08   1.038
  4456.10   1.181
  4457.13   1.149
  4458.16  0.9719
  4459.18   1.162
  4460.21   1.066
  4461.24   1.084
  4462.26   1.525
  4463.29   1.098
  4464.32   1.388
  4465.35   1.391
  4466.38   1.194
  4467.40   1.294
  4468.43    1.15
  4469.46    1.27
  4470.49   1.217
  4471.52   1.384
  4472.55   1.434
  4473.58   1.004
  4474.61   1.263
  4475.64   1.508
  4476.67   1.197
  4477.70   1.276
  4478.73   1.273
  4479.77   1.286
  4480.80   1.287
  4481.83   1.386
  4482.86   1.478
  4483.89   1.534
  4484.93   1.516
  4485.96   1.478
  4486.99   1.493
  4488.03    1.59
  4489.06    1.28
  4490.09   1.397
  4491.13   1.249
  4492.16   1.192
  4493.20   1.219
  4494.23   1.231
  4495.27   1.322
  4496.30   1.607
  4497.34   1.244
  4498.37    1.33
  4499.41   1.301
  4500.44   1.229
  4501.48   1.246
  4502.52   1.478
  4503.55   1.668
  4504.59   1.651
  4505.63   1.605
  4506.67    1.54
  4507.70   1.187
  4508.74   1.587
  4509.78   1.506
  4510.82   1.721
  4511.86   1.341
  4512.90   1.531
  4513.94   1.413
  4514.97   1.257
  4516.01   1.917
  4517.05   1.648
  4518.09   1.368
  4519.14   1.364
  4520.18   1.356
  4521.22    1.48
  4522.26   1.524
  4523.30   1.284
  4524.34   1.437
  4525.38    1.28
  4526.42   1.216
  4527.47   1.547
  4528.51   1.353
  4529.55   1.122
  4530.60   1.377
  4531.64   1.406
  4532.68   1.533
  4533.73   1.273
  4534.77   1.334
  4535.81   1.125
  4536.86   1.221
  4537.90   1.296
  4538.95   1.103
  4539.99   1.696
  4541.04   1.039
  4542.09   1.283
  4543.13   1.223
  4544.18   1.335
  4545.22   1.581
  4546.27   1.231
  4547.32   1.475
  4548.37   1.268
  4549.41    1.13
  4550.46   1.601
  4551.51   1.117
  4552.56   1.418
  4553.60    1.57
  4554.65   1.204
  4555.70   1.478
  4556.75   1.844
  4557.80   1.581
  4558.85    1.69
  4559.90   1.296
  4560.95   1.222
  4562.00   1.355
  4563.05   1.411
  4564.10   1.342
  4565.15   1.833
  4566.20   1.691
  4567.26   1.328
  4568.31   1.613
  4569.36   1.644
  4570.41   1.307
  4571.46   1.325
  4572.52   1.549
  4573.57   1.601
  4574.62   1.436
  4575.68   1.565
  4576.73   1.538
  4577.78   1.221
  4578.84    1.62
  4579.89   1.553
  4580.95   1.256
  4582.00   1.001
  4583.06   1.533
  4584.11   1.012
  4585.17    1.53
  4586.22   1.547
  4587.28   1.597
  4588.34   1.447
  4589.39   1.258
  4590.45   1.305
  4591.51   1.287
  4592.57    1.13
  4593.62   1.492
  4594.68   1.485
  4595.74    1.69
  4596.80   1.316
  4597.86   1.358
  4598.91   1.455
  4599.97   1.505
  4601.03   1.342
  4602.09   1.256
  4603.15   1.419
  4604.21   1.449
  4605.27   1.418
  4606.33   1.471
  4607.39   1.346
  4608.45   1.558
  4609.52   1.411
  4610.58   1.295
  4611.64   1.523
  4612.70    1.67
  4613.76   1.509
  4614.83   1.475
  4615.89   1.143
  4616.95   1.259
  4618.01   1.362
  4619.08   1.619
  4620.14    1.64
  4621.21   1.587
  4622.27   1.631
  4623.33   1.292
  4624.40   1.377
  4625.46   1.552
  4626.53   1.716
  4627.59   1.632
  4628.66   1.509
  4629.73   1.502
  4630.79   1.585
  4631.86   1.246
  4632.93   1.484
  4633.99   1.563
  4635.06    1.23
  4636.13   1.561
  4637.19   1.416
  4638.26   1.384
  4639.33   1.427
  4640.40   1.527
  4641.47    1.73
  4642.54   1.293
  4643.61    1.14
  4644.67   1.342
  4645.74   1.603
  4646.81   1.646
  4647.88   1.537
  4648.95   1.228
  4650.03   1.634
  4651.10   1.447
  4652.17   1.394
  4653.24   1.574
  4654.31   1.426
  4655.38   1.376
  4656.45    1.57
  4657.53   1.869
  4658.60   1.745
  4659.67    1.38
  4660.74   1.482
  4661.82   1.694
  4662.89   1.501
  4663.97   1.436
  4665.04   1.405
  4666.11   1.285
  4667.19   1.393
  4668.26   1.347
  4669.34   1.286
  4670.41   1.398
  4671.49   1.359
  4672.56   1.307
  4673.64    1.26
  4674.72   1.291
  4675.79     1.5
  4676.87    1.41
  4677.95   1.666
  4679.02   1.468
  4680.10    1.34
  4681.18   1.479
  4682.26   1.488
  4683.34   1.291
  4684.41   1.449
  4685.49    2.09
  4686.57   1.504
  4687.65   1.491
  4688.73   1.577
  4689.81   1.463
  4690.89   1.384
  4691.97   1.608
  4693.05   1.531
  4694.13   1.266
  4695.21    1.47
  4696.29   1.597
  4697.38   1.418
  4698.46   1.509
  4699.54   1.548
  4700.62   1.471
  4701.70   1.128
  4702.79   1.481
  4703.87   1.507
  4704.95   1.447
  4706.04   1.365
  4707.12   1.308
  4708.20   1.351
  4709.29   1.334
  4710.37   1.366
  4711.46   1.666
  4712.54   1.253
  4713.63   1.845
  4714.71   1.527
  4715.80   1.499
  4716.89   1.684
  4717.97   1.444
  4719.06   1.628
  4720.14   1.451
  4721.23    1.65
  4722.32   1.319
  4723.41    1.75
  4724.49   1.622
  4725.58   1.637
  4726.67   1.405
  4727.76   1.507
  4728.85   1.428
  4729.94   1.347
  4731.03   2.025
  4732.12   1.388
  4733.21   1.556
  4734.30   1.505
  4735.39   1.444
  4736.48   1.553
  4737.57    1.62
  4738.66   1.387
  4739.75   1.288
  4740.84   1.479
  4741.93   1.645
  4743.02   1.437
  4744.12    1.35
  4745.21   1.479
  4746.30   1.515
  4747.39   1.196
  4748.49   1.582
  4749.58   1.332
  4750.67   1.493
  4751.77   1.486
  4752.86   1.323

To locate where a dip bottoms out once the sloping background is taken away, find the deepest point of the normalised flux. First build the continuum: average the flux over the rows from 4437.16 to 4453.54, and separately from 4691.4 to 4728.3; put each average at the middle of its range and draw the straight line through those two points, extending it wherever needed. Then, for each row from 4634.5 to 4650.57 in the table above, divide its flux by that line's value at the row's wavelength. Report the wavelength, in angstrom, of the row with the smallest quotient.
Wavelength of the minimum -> 4643.61 angstrom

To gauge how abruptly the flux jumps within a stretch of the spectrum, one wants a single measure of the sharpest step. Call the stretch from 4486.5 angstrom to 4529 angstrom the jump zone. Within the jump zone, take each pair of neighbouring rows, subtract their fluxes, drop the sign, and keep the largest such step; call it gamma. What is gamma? 0.66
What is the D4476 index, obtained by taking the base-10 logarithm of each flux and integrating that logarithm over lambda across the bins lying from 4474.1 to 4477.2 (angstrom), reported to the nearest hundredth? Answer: 0.37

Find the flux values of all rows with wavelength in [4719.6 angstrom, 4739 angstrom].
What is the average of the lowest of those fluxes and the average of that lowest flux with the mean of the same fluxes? 1.37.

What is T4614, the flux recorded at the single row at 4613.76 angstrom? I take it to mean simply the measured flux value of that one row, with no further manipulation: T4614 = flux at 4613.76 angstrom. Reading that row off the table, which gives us 1.509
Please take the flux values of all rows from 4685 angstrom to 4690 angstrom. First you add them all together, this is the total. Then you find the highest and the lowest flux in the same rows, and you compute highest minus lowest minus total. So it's -7.5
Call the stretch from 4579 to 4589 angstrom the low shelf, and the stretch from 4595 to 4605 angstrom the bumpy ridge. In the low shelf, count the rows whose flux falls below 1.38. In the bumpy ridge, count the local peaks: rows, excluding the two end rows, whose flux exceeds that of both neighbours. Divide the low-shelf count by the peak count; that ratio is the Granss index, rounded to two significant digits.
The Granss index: 3.0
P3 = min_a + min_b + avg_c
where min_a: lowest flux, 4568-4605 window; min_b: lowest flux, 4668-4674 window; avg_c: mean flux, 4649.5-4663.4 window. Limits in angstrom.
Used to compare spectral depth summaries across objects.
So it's 3.81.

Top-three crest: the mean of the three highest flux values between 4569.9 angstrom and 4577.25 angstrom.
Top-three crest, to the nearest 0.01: 1.57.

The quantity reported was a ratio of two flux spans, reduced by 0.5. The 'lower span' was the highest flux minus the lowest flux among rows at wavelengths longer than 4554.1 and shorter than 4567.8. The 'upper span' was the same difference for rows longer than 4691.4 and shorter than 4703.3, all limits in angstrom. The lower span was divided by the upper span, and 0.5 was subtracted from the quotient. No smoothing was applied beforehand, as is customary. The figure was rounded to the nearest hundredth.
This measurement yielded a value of 0.83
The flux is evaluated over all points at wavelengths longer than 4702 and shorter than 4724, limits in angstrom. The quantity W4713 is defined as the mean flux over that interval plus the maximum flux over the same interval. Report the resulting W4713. 3.3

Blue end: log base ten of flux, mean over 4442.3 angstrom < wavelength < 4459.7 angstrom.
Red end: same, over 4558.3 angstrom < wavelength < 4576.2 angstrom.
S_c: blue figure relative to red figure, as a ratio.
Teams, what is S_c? 0.738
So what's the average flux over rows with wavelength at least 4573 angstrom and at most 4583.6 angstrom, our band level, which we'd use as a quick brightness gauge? 1.43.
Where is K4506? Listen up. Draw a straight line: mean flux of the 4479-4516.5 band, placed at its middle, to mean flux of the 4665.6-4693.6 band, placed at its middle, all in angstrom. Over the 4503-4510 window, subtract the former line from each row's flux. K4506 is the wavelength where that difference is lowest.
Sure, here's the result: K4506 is 4507.70 angstrom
